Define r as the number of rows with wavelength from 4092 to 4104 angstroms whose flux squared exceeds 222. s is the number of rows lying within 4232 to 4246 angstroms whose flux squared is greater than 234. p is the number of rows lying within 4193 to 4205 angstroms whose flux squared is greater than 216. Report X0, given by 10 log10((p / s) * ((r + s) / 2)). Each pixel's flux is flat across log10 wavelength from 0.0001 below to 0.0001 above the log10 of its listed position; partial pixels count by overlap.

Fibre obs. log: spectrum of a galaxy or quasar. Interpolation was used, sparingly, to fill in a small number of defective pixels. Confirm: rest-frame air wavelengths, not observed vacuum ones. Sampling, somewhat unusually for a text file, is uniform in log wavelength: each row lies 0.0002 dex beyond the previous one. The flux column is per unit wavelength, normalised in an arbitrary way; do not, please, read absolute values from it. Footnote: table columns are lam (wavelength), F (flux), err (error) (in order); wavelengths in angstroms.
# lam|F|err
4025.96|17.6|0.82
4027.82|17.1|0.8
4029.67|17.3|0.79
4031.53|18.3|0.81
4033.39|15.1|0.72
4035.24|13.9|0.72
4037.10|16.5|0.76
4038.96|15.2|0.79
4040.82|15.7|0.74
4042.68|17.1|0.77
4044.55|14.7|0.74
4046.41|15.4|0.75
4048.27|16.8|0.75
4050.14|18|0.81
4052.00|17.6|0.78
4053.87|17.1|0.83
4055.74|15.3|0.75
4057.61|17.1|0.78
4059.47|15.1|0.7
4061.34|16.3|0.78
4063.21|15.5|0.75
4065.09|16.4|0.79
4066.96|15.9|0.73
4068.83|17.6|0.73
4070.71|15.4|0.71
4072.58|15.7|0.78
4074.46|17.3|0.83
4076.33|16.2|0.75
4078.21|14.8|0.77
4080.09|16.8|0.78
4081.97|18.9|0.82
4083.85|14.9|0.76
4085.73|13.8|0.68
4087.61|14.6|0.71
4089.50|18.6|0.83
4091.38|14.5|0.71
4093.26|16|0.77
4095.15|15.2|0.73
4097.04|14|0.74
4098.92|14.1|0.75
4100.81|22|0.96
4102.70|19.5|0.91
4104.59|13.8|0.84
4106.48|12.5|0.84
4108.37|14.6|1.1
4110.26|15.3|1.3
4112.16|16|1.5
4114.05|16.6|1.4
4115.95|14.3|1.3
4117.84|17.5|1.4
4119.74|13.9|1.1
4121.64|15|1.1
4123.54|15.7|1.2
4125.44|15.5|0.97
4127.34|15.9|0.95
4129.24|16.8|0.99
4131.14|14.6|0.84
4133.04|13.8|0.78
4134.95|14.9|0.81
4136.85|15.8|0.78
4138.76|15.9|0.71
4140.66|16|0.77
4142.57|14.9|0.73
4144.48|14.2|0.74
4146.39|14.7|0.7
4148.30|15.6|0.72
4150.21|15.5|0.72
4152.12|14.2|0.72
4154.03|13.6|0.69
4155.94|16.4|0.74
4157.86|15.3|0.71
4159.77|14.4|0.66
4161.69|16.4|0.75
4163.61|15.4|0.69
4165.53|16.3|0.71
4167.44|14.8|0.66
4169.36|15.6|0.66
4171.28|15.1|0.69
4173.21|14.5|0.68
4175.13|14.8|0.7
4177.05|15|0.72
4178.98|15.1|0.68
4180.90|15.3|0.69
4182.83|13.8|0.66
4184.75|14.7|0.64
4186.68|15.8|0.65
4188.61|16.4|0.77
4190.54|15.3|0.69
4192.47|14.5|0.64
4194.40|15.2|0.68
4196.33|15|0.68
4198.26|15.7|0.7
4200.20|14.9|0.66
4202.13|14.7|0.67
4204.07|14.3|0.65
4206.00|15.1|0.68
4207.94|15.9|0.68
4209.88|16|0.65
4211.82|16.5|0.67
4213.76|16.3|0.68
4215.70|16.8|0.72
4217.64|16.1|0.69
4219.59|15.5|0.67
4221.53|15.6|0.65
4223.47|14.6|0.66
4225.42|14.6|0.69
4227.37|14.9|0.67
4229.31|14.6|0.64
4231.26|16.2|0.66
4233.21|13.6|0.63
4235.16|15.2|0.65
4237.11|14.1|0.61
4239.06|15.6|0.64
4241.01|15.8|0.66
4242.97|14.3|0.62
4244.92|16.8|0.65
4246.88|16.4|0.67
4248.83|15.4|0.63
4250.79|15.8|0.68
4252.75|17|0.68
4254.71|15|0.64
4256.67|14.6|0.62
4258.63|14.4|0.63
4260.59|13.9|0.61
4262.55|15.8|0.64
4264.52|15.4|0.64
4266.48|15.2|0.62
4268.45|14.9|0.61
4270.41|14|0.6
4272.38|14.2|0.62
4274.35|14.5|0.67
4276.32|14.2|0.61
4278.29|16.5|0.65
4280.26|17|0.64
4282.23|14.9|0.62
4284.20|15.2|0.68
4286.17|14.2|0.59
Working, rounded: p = 5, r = 4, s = 3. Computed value 7.7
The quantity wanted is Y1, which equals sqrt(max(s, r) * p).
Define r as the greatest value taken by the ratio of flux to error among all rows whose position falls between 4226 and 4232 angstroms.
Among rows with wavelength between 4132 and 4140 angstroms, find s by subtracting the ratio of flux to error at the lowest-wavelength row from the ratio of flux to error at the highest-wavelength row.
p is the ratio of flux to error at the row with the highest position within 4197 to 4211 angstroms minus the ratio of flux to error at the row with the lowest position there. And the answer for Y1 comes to 7.3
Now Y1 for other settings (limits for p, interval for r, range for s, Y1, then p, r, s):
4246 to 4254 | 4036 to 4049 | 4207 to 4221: 3.4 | 0.5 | 22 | -0.2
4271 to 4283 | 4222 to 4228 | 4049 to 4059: 5.0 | 1.1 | 22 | -0.3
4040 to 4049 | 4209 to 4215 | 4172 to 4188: 5.4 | 1.2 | 25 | 3.0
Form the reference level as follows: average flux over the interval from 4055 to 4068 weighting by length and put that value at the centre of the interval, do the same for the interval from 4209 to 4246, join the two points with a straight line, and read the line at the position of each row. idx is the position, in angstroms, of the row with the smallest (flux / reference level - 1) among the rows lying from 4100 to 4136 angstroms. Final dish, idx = 4106.48 angstroms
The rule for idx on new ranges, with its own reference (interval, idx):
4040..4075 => 4044.55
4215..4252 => 4233.21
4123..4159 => 4154.03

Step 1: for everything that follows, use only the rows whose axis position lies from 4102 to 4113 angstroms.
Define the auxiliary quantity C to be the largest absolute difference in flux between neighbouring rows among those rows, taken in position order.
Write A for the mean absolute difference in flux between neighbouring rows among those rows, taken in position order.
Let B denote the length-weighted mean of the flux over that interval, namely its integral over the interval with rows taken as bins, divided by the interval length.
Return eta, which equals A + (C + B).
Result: 23.0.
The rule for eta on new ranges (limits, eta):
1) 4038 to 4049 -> 19.5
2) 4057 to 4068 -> 19.1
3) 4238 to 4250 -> 19.3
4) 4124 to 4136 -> 18.6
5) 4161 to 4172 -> 18.0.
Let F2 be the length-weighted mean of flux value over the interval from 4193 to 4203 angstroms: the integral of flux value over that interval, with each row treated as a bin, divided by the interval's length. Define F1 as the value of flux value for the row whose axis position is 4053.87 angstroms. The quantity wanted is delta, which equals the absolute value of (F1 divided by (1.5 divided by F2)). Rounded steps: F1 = 17.1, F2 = 15.1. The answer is 172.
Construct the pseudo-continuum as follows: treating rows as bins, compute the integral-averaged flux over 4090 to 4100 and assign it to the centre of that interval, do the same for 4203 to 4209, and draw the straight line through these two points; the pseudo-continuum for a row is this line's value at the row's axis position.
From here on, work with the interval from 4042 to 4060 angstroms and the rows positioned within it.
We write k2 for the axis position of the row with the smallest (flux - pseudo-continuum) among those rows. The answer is 4044.55 angstroms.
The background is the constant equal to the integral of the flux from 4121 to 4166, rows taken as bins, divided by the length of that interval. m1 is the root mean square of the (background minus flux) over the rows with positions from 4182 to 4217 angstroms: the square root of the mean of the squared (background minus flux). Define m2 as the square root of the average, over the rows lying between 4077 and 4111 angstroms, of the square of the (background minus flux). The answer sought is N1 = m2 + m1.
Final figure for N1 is 3.26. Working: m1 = 0.8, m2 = 2.44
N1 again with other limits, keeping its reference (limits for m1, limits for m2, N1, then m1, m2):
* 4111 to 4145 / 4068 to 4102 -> 3.24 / 1.0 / 2.23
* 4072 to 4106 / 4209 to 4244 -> 3.29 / 2.4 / 0.89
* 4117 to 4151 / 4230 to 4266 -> 1.90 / 0.9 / 0.96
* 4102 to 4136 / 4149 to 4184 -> 2.38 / 1.6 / 0.81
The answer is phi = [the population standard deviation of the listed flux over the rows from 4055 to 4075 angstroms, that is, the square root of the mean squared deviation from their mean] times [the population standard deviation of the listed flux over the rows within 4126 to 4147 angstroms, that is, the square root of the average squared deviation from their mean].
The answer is 0.72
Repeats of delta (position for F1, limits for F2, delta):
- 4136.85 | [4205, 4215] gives 168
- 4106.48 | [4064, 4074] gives 135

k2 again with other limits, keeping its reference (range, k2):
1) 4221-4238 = 4233.21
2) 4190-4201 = 4192.47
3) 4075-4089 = 4085.73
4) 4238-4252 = 4242.97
